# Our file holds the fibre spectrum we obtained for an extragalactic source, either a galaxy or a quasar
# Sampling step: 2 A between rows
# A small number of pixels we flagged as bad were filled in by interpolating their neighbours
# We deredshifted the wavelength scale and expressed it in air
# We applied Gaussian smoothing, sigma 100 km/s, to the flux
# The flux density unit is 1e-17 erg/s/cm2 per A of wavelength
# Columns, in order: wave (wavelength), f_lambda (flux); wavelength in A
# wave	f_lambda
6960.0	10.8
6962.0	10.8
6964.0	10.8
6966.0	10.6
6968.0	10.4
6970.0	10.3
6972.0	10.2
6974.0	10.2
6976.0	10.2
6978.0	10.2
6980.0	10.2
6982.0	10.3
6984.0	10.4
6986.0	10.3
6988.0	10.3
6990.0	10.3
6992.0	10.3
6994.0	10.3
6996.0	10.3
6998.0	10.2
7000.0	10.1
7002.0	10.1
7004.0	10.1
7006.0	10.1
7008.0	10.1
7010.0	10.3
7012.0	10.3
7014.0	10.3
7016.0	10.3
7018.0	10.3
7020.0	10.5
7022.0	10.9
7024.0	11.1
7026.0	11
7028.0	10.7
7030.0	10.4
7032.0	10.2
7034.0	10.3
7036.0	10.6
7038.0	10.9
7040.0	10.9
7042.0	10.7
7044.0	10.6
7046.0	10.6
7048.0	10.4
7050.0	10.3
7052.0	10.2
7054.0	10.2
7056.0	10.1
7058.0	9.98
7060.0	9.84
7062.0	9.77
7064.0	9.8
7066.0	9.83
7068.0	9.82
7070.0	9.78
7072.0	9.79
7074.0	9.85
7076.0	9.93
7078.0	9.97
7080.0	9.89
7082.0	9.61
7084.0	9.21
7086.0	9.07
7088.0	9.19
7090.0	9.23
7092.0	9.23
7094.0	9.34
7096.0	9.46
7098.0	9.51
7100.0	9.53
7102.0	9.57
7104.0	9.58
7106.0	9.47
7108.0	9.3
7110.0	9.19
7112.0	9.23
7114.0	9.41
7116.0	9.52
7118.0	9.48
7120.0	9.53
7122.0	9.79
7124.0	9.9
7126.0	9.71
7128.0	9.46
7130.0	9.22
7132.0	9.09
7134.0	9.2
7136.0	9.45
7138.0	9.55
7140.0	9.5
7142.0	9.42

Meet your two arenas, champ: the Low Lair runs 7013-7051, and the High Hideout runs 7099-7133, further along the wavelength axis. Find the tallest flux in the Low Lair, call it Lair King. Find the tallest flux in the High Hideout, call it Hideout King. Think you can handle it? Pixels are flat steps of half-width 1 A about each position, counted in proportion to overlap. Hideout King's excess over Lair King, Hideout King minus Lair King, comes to -1.2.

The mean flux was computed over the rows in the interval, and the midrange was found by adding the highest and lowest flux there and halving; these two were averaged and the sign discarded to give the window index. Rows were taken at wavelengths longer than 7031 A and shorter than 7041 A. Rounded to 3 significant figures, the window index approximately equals 10.6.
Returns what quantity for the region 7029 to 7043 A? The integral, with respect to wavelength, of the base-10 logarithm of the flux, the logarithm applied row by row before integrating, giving 14.3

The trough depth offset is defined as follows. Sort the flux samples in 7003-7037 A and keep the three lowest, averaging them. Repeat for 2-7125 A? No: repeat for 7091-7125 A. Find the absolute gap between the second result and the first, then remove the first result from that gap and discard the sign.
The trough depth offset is 9.22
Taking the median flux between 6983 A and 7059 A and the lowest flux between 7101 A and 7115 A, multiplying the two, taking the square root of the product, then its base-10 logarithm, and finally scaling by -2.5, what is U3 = -2.47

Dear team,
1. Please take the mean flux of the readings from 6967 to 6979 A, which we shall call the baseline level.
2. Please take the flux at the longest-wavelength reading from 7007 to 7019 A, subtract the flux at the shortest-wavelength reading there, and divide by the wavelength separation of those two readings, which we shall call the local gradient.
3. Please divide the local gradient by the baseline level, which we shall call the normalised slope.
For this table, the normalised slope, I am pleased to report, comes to 0.0020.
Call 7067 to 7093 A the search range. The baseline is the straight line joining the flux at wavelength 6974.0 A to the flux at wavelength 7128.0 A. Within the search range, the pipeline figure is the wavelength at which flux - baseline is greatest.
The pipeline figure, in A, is 7078.0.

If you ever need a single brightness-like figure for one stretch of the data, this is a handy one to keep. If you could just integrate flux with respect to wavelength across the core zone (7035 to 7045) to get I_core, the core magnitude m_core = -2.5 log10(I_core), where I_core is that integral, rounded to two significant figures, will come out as -5.1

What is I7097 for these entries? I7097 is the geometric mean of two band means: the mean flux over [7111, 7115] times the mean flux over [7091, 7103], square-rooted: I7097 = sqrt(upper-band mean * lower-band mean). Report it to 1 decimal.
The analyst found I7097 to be 9.4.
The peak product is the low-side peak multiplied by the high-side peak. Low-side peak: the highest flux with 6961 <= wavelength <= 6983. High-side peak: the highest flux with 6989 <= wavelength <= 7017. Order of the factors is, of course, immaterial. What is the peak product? 111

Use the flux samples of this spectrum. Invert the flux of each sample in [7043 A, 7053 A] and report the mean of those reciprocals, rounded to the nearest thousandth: 0.096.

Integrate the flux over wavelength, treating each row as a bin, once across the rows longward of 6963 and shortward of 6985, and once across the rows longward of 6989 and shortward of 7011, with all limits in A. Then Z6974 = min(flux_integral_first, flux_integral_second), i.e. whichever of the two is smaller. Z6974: 224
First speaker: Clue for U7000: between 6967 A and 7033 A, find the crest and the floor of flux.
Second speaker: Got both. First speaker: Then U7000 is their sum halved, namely 10.6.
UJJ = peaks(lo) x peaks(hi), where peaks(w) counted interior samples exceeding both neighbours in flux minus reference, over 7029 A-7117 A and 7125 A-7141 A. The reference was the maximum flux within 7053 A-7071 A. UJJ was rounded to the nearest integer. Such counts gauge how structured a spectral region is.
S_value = 3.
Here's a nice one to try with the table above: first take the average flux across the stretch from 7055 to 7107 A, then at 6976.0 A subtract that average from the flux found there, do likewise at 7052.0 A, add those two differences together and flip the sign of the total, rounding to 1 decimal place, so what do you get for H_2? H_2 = -1.1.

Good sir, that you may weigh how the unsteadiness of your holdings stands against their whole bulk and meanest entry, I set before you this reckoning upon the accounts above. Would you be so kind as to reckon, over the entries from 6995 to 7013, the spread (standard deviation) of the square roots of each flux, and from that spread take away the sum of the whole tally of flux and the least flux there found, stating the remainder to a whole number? -102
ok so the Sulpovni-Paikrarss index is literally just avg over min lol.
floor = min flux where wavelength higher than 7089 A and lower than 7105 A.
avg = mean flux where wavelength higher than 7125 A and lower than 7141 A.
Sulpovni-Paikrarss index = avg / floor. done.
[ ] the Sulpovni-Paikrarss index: 1.02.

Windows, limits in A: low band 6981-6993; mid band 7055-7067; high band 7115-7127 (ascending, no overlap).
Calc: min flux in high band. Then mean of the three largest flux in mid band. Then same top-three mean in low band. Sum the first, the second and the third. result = 29.8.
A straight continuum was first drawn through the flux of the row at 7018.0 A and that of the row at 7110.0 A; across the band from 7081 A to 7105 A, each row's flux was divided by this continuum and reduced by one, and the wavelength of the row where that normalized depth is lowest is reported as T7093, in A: 7086.0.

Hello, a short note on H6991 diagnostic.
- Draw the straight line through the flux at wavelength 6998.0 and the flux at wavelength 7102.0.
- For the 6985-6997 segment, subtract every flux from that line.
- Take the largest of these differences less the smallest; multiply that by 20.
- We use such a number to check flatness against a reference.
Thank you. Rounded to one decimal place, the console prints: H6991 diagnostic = 1.2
